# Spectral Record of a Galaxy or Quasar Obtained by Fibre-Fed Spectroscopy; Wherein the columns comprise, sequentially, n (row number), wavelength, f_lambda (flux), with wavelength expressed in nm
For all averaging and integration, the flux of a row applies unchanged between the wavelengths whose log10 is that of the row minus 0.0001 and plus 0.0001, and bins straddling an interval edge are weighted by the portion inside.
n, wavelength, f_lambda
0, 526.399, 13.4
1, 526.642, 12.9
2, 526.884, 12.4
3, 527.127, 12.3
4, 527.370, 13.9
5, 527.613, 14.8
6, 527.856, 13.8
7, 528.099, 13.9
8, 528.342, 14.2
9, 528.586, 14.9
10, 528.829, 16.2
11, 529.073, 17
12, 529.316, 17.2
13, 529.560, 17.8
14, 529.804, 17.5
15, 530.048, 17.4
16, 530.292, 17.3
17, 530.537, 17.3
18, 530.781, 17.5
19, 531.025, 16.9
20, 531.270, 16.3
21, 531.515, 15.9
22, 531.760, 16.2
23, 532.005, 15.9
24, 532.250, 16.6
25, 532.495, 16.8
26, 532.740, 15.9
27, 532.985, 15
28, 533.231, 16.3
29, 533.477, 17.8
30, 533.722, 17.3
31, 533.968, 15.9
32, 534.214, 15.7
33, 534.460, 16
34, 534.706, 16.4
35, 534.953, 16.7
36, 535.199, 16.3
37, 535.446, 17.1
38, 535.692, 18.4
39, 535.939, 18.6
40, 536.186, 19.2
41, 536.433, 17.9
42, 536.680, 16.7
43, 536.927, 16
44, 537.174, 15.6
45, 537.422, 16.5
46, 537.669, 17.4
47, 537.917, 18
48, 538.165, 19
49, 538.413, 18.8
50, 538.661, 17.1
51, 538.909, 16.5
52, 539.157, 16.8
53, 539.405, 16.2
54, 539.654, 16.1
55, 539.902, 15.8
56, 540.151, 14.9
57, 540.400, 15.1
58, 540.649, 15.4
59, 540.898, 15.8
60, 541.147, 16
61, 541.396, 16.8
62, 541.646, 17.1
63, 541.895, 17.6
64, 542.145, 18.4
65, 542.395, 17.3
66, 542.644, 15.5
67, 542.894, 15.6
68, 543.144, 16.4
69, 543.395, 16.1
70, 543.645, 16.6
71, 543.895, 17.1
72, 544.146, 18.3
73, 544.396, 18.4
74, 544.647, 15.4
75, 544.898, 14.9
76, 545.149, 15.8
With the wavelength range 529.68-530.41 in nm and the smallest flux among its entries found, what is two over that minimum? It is 0.116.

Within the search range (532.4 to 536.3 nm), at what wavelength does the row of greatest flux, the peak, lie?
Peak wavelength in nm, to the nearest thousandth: 536.186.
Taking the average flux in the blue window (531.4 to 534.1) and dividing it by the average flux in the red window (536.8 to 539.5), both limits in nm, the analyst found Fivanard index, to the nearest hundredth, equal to 0.96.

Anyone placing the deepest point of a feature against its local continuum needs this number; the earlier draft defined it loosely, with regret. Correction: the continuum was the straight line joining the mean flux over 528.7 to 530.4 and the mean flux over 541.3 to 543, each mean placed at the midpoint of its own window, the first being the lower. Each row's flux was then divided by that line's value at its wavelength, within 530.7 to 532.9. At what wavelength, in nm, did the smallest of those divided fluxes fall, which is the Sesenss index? 531.515 nm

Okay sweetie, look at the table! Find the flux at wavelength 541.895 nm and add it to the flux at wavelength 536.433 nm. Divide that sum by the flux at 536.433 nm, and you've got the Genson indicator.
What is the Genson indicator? 1.98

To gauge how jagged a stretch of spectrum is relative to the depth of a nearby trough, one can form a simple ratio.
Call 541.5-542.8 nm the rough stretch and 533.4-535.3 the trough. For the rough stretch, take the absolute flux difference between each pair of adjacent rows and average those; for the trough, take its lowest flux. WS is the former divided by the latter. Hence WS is 0.07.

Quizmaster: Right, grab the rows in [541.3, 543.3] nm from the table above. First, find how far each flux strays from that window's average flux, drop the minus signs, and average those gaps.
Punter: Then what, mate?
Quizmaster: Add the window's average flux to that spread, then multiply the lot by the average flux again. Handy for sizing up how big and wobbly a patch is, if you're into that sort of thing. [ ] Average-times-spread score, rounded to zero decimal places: 296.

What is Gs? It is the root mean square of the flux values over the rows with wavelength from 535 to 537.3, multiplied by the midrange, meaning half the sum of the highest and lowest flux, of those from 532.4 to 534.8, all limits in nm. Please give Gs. 285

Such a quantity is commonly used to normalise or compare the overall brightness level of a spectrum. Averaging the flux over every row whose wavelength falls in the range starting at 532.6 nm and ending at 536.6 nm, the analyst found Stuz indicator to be 16.9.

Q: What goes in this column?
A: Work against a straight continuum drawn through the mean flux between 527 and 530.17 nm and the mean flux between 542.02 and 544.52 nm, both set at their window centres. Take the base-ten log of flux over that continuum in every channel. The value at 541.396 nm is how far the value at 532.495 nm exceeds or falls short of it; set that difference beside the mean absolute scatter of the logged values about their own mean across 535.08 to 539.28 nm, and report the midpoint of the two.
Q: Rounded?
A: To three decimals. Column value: 0.024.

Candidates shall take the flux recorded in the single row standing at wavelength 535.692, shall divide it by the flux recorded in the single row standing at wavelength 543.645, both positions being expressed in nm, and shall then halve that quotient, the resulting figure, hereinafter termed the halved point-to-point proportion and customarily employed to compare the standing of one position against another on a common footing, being 0.554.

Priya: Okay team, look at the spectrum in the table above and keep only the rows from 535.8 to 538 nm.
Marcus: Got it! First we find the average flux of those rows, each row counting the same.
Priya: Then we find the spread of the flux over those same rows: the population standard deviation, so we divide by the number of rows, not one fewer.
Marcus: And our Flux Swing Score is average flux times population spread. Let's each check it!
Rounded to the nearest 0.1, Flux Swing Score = 19.8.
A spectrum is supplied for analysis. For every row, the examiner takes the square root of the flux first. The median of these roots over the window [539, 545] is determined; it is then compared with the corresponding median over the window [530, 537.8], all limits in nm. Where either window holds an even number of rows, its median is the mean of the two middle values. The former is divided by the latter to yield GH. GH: 0.98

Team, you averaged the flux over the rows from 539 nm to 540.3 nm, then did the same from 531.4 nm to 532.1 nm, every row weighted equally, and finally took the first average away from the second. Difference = 0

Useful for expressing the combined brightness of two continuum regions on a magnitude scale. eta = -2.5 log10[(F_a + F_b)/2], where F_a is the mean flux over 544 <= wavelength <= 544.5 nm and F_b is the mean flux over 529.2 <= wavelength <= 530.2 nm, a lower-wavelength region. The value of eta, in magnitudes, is -3.13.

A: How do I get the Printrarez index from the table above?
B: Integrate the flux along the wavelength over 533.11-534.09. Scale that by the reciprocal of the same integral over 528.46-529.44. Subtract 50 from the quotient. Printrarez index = -49.0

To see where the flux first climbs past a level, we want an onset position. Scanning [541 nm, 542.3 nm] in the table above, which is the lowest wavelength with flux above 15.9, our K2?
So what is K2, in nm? 541.147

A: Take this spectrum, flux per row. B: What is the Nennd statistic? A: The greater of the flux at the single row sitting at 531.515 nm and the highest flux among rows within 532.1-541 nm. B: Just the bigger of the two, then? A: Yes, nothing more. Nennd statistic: 19.2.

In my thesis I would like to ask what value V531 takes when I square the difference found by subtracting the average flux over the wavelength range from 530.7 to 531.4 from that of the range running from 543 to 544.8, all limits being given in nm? 0.00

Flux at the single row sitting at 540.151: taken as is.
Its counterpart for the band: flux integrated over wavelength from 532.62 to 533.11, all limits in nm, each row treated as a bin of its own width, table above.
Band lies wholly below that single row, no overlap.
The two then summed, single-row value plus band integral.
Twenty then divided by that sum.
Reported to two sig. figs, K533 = 0.89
